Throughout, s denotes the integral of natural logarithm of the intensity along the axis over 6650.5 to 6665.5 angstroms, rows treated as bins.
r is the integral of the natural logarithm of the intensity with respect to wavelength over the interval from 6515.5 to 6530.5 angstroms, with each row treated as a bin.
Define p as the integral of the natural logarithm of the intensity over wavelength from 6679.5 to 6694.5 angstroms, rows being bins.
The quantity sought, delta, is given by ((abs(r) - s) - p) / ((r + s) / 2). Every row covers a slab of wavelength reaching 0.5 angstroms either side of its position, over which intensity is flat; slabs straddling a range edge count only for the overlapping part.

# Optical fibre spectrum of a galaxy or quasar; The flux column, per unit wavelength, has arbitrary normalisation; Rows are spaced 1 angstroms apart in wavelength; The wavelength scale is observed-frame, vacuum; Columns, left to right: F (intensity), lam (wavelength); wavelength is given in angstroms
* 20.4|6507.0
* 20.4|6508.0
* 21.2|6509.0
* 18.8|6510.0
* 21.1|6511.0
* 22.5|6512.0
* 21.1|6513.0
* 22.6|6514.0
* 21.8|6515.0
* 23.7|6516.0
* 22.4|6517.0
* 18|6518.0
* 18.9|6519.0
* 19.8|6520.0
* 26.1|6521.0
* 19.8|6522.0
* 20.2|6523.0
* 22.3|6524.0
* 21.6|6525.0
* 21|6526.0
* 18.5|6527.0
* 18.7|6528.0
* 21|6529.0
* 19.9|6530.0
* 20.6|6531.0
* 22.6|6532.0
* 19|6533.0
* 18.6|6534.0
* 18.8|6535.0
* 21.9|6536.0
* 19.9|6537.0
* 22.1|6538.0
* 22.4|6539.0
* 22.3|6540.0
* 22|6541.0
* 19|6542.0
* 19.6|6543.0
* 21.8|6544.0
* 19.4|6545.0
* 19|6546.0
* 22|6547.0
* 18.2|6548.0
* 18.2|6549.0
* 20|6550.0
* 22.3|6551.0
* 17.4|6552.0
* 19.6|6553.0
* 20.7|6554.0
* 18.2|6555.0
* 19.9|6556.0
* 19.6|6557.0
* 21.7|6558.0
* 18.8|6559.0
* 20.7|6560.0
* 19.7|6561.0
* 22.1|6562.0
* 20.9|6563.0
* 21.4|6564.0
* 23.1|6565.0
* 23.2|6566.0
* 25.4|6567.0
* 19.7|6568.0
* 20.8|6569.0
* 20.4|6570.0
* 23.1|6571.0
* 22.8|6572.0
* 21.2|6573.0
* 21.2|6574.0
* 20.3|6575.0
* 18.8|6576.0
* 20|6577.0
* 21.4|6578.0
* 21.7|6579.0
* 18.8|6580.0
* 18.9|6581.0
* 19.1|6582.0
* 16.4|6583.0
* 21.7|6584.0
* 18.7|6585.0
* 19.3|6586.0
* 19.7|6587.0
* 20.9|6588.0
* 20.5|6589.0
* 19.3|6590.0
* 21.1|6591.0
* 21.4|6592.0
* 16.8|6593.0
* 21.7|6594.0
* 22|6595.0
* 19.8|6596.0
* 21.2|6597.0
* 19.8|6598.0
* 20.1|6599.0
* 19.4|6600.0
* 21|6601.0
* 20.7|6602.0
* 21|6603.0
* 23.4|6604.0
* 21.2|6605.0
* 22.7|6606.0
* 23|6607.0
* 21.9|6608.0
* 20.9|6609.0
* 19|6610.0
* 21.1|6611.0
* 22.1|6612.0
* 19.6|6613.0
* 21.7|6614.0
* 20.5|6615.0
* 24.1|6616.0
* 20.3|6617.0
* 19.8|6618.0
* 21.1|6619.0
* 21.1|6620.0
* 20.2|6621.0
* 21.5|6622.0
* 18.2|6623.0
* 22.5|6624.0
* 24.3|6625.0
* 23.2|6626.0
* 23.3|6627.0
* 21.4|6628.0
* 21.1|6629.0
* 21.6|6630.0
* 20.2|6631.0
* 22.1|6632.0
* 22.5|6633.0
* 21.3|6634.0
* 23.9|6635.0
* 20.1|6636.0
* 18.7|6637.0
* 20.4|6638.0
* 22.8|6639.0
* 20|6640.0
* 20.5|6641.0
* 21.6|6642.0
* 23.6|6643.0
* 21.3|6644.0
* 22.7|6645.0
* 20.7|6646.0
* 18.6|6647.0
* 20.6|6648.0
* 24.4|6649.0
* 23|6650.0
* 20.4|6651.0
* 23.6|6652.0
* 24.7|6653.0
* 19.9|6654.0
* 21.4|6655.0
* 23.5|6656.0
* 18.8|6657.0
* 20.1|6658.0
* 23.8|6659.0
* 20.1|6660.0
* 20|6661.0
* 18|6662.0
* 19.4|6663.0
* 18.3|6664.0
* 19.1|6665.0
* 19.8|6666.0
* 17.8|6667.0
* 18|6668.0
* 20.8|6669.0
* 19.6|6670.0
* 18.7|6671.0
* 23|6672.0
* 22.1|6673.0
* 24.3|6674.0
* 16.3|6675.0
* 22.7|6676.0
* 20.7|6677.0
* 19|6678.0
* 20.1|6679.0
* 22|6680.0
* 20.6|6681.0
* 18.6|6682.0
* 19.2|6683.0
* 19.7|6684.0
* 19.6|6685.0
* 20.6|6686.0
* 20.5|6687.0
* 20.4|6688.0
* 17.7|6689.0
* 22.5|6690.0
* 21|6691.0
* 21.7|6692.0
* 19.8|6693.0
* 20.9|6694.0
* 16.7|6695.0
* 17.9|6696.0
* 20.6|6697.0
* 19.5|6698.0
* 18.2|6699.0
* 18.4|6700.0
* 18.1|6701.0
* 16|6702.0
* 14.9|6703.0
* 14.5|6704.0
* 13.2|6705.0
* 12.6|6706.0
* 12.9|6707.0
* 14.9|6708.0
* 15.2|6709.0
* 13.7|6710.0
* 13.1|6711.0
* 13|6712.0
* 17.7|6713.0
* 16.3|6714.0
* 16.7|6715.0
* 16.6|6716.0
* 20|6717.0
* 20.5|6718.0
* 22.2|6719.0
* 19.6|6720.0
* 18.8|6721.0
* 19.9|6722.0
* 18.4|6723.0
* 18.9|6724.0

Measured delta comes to -0.99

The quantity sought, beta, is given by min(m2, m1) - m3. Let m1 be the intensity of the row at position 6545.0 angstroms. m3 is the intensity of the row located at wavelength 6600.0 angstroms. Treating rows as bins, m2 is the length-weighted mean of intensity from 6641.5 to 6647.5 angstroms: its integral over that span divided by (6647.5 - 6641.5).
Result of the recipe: 0.00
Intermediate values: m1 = 19.4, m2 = 21.4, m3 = 19.4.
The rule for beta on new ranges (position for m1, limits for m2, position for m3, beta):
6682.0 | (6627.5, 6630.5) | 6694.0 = -2.30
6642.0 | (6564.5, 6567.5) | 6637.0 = 2.90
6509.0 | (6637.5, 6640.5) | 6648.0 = 0.47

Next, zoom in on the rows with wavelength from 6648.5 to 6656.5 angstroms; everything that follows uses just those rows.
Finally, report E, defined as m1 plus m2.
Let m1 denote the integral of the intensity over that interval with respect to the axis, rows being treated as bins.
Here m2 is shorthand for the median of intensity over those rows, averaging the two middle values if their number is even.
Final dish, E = 204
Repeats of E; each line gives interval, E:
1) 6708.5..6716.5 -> 138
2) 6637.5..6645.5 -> 194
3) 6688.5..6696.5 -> 179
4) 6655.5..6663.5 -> 184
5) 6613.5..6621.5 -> 190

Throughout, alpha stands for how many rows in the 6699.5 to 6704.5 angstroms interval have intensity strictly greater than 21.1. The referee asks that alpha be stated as 0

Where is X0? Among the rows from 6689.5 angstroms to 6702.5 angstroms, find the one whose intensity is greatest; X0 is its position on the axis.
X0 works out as 6690.0 angstroms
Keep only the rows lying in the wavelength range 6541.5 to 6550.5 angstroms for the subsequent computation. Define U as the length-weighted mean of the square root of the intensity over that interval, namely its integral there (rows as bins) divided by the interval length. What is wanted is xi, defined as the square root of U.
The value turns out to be 2.11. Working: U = 4.435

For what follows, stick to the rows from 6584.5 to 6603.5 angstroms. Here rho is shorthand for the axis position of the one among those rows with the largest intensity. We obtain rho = 6595.0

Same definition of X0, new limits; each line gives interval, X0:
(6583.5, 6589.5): 6584.0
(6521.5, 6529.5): 6524.0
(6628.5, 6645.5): 6635.0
